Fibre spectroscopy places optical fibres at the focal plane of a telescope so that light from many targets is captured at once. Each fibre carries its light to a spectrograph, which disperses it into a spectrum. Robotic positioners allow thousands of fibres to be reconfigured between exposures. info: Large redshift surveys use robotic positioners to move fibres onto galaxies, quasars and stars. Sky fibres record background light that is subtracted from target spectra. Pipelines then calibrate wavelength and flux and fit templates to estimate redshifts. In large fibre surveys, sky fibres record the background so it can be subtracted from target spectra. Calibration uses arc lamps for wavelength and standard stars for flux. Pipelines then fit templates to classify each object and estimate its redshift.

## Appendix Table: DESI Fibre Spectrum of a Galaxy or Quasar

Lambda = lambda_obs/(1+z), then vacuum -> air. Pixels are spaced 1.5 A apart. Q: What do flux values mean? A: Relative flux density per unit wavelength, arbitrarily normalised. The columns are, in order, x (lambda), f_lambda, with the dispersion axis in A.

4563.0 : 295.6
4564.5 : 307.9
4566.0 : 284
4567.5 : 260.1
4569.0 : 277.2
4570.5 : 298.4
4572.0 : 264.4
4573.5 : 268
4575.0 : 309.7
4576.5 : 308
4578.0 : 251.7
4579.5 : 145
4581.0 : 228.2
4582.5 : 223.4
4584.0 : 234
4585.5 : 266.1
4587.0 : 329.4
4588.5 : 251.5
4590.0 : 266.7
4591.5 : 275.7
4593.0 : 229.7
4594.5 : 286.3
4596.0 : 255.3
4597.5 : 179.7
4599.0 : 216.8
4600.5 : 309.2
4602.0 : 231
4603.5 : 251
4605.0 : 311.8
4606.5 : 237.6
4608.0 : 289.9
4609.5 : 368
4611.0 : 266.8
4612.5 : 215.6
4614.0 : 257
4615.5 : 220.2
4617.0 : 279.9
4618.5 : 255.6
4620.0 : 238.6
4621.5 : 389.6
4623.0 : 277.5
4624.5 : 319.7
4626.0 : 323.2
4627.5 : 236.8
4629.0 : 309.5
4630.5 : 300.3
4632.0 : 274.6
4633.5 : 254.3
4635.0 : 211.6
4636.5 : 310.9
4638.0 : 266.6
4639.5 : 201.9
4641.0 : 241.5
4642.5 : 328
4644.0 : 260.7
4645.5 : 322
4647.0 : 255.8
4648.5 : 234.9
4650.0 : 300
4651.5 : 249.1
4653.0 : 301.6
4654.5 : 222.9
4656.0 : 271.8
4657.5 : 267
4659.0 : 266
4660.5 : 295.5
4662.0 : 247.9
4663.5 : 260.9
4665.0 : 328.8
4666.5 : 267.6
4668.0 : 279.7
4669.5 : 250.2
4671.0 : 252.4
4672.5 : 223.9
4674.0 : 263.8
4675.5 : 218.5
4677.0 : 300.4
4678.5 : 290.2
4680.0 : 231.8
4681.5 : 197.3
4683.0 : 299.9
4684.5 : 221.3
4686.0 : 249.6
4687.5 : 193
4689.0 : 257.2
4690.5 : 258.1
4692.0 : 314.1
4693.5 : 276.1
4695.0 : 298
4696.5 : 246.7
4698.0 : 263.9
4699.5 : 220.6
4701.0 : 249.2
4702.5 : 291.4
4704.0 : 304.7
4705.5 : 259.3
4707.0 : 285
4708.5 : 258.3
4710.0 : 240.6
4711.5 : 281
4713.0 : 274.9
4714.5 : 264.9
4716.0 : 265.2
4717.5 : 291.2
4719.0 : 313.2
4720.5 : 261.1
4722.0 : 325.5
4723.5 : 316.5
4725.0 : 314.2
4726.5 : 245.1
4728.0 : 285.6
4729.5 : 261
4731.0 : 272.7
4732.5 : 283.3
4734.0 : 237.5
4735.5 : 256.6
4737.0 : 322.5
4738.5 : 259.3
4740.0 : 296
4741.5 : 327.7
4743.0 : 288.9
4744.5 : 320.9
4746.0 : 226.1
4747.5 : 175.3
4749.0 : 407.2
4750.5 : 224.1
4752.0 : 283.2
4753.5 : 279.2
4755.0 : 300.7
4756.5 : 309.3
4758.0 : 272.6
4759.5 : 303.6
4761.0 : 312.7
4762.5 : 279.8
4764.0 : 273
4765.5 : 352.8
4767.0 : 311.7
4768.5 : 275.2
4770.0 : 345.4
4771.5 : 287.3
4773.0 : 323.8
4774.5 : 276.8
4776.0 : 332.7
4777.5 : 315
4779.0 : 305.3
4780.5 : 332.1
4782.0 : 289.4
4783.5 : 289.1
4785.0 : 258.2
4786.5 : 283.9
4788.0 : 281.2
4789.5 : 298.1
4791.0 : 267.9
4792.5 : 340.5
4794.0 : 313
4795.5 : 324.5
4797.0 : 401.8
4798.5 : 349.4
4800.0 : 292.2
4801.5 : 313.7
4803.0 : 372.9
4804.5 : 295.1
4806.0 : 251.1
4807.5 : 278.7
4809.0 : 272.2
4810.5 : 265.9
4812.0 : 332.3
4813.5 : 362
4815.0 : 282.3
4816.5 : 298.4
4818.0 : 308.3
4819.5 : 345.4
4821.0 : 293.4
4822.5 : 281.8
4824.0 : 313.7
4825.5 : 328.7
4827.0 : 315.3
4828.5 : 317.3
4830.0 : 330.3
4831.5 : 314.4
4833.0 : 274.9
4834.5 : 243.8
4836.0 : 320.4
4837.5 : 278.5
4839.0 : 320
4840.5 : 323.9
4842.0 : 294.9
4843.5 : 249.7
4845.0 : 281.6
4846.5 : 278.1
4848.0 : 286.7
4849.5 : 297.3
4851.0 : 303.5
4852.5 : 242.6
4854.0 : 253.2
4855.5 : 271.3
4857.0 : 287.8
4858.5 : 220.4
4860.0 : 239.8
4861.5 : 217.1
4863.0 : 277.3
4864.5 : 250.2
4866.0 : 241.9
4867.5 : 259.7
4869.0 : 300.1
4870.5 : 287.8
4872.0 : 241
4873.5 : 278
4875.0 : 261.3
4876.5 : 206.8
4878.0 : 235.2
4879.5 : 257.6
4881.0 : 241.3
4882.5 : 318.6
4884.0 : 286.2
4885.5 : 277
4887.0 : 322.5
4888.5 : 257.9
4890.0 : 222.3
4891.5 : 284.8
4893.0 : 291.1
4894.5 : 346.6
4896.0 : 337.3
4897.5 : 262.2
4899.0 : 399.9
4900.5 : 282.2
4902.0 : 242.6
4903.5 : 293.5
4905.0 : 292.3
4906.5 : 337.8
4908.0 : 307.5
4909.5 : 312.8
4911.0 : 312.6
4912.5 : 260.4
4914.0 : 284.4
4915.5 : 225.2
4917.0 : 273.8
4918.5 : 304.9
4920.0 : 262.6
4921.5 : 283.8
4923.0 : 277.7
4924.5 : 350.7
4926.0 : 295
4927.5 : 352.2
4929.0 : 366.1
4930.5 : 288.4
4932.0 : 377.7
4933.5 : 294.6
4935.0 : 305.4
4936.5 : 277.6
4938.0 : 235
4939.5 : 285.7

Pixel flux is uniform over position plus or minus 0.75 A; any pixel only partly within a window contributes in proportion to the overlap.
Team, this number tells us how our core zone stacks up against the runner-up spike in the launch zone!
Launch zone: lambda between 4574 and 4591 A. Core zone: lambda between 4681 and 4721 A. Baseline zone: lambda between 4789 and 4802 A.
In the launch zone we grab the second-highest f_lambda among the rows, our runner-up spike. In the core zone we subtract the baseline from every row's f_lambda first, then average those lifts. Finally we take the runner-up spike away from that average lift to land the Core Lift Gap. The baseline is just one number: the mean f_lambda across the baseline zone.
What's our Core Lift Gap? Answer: -368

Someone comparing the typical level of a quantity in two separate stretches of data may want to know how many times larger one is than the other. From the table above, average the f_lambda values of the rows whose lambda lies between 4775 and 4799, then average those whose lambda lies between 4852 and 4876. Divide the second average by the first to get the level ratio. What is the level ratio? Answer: 0.83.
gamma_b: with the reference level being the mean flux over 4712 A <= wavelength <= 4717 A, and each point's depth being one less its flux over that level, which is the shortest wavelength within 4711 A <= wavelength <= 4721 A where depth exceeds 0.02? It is 4720.5 A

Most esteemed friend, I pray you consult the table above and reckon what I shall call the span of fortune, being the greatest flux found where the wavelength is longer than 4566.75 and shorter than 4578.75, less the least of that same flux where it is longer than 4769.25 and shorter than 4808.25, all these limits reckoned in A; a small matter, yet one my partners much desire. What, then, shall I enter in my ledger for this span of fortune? 59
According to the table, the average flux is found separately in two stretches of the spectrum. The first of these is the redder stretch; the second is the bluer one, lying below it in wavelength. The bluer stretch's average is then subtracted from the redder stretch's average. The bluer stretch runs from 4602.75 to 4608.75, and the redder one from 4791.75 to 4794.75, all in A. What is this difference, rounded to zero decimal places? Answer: 54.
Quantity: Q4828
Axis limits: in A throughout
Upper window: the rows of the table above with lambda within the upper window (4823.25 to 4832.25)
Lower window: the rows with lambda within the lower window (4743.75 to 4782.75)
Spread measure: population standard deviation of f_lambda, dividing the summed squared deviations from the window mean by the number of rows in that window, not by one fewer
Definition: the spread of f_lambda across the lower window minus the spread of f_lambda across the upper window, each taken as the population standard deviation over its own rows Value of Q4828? 37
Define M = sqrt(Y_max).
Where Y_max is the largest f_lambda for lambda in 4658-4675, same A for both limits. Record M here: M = 18.1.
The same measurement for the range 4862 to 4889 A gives 18.0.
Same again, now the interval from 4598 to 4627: 19.7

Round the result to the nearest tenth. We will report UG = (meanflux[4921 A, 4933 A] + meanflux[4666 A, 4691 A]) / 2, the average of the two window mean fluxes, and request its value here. 287.1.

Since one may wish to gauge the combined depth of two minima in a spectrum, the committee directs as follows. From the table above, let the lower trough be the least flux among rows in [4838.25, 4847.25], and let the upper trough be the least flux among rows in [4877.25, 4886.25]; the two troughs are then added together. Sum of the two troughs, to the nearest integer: 485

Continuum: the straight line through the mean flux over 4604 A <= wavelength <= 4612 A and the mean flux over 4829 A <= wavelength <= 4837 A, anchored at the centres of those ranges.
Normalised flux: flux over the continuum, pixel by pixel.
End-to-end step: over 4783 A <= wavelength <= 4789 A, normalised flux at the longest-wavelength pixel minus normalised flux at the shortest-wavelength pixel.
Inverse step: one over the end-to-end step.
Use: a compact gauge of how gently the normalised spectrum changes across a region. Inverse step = -37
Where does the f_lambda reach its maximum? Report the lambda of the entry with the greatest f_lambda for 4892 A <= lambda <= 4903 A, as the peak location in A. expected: 4899.0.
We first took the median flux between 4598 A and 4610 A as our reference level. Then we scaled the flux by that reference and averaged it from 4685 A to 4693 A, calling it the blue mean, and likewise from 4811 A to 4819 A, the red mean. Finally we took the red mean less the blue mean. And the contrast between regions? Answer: 0.23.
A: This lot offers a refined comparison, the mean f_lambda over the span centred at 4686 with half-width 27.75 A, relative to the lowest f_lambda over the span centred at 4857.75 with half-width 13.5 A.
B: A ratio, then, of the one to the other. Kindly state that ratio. 1.21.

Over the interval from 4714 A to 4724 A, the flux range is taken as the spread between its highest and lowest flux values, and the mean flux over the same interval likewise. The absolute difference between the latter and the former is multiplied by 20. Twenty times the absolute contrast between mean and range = 4534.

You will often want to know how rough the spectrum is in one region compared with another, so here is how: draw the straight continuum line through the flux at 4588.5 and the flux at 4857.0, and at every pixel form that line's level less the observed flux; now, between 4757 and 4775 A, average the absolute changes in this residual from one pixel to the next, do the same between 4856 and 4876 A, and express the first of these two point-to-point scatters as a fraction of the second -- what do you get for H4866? 1.3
